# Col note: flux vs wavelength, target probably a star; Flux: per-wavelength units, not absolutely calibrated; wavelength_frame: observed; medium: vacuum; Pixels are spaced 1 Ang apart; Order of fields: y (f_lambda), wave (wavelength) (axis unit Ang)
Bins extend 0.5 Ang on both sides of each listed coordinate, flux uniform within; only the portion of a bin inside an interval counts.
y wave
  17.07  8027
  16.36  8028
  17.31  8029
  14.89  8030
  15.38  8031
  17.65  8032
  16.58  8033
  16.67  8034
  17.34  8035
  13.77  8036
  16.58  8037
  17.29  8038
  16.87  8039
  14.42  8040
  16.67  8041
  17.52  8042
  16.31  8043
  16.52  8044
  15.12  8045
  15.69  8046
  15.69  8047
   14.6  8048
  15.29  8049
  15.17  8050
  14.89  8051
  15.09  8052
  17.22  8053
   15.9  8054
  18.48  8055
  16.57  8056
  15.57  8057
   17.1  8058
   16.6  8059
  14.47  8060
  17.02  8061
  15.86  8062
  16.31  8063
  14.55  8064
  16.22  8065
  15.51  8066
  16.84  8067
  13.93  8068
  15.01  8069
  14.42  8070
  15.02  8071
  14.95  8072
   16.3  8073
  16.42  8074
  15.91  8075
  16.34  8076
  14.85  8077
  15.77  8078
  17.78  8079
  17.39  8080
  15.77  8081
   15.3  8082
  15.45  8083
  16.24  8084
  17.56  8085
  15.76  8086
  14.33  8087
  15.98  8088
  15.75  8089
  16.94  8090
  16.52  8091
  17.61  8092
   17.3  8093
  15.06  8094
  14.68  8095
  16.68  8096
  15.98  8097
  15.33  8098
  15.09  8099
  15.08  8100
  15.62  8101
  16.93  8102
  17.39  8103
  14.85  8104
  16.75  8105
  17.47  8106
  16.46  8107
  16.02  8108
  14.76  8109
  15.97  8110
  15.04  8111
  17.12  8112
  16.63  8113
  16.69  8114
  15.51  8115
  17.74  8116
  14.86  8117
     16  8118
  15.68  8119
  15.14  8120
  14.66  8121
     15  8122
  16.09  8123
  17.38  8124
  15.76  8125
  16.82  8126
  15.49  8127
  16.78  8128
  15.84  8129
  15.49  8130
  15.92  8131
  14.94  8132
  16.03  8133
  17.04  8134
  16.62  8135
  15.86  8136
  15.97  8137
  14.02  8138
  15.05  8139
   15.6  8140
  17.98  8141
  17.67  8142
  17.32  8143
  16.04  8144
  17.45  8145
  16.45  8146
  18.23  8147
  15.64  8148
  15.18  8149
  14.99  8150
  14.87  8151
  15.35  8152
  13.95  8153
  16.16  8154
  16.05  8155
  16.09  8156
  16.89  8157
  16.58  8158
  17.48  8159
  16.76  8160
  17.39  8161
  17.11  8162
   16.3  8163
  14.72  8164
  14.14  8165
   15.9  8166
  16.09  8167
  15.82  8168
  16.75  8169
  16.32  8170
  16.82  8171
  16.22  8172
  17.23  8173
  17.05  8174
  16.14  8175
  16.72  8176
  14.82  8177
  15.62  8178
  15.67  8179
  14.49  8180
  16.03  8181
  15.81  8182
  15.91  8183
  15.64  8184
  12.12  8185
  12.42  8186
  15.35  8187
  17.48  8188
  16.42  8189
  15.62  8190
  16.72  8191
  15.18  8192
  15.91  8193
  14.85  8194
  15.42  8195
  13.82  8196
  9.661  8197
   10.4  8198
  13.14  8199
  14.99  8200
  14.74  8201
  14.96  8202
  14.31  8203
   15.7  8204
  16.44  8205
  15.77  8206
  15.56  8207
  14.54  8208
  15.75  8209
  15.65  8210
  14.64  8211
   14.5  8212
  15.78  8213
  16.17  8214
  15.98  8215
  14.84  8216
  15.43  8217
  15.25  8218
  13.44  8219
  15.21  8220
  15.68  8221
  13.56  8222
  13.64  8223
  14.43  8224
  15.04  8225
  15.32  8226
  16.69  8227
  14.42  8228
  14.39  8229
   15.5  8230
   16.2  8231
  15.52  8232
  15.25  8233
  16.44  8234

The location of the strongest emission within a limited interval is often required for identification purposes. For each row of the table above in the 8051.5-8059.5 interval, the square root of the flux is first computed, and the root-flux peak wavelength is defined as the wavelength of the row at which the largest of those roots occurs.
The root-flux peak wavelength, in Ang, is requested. 8055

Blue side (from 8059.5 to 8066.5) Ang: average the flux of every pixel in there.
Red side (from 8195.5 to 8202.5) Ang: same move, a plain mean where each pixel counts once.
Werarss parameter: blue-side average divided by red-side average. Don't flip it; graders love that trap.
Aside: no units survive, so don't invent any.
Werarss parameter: 1.20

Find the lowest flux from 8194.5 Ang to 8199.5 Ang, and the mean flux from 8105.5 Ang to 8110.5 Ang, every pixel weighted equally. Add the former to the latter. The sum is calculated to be 25.8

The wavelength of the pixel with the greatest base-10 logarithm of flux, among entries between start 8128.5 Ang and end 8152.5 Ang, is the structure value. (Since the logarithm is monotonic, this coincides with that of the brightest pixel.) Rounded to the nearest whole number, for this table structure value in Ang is 8147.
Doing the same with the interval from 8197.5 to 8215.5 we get 8205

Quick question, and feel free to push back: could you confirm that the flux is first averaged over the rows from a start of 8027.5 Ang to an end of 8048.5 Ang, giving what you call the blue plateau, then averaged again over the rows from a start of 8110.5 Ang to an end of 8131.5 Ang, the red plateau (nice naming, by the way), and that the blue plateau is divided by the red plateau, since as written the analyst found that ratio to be 1.011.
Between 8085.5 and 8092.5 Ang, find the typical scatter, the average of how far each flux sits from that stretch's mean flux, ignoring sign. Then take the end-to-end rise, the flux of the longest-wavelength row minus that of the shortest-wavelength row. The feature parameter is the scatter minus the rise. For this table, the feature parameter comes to -1.1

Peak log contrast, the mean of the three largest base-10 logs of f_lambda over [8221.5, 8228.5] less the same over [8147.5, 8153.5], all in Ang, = 0.01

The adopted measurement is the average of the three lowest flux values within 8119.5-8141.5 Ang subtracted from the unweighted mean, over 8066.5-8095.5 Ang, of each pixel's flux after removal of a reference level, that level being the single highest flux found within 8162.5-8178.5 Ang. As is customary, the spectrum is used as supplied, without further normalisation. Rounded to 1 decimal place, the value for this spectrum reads -15.9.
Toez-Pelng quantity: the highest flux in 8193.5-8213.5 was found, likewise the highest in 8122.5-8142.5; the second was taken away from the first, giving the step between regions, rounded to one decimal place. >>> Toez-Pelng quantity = -1.5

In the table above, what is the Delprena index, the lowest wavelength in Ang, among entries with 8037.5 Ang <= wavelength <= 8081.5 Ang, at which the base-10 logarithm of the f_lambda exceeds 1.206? 8038 Ang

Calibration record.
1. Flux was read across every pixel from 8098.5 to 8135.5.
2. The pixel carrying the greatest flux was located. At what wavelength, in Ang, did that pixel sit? 8116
